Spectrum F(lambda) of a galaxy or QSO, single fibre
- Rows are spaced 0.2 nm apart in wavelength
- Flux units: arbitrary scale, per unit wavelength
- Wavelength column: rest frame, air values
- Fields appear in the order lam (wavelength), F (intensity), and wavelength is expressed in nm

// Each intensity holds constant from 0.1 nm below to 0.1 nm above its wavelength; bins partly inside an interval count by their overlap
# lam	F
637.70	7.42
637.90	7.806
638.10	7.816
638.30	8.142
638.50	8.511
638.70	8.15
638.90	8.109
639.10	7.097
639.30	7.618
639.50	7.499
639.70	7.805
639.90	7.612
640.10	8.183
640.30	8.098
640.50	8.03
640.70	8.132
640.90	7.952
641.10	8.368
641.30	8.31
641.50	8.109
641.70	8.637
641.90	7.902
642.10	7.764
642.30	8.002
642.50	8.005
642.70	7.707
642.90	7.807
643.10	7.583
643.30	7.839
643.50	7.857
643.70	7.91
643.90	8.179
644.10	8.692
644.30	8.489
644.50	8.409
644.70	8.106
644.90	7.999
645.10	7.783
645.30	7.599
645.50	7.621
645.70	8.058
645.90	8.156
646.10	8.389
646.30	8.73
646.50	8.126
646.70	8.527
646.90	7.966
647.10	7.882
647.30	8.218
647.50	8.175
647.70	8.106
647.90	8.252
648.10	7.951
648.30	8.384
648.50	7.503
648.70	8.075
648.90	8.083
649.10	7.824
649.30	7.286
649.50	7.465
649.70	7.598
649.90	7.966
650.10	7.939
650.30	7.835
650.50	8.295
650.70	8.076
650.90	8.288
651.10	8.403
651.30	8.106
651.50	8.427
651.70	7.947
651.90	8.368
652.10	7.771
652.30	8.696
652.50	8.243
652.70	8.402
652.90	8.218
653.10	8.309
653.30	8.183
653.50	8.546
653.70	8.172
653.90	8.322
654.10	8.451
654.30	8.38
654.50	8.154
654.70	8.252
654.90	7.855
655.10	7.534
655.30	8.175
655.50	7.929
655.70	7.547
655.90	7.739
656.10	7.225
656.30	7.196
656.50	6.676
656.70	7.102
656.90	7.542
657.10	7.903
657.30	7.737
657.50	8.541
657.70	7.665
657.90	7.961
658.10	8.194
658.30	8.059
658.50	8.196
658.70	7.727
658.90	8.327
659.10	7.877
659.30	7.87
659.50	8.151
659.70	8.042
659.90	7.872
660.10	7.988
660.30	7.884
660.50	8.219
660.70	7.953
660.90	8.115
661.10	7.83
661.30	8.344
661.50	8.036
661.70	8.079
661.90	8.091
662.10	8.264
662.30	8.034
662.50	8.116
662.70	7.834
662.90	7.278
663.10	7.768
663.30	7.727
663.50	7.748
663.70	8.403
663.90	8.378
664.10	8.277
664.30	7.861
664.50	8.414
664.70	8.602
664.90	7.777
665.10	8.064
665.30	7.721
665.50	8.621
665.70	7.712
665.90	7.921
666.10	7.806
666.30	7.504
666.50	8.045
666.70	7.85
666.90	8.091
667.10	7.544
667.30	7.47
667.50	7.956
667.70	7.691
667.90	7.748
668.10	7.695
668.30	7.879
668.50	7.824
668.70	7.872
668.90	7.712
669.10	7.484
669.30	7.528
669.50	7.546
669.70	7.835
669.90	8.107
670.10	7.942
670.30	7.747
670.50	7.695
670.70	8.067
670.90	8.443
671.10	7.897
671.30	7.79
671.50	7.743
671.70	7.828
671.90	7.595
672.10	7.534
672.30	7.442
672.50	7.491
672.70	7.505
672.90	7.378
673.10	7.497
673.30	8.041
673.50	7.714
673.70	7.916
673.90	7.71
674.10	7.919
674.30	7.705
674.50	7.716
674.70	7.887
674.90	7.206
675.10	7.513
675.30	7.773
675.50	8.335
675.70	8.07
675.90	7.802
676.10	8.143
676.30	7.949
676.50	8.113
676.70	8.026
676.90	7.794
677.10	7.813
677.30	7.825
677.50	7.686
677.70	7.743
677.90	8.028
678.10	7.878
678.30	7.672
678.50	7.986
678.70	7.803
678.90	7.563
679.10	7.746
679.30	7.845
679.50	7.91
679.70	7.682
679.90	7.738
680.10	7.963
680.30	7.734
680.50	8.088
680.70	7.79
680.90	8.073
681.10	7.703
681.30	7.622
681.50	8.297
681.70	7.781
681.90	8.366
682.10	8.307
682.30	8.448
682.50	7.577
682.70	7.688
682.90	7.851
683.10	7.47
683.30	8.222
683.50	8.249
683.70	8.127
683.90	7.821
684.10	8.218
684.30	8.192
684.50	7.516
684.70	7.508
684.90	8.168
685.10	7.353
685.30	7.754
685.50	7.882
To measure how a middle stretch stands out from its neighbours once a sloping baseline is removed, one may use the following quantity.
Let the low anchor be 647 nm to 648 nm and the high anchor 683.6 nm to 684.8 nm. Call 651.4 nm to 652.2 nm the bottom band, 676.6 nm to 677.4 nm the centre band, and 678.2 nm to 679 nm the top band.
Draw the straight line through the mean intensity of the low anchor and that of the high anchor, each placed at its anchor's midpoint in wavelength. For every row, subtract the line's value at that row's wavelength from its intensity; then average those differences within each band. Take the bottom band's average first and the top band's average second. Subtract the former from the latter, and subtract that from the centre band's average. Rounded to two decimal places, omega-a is 0.13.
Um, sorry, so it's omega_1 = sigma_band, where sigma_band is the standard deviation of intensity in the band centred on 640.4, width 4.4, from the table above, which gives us 0.34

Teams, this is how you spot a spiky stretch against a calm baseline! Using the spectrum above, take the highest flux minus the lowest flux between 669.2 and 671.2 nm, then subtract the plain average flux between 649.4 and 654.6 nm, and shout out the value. -7.26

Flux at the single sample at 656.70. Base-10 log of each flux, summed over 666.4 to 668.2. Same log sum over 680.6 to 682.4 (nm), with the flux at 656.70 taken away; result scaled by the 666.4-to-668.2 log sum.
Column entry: 0.13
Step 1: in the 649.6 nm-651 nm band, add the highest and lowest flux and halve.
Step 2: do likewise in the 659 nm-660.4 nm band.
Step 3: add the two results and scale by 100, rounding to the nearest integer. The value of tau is 1596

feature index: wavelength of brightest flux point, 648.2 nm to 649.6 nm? 648.30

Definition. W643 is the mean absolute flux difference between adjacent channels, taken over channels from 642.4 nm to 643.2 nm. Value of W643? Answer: 0.21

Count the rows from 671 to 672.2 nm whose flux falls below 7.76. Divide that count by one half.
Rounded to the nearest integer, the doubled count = 6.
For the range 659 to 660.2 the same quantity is 0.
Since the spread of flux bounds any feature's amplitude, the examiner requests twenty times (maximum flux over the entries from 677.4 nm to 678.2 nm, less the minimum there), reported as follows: 6.8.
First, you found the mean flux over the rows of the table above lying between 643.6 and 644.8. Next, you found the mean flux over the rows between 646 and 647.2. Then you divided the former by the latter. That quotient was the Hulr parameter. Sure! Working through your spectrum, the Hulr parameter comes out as 1.00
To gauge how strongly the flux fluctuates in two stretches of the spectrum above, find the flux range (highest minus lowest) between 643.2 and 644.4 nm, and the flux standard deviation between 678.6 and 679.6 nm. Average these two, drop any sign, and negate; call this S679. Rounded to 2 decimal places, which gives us -0.49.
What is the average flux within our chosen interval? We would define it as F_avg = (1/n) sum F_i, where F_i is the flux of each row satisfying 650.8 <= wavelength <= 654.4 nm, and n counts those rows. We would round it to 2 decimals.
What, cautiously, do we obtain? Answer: 8.29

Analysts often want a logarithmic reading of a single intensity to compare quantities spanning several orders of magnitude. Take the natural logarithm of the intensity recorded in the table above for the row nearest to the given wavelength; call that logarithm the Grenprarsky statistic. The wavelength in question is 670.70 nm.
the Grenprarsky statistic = 2.09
